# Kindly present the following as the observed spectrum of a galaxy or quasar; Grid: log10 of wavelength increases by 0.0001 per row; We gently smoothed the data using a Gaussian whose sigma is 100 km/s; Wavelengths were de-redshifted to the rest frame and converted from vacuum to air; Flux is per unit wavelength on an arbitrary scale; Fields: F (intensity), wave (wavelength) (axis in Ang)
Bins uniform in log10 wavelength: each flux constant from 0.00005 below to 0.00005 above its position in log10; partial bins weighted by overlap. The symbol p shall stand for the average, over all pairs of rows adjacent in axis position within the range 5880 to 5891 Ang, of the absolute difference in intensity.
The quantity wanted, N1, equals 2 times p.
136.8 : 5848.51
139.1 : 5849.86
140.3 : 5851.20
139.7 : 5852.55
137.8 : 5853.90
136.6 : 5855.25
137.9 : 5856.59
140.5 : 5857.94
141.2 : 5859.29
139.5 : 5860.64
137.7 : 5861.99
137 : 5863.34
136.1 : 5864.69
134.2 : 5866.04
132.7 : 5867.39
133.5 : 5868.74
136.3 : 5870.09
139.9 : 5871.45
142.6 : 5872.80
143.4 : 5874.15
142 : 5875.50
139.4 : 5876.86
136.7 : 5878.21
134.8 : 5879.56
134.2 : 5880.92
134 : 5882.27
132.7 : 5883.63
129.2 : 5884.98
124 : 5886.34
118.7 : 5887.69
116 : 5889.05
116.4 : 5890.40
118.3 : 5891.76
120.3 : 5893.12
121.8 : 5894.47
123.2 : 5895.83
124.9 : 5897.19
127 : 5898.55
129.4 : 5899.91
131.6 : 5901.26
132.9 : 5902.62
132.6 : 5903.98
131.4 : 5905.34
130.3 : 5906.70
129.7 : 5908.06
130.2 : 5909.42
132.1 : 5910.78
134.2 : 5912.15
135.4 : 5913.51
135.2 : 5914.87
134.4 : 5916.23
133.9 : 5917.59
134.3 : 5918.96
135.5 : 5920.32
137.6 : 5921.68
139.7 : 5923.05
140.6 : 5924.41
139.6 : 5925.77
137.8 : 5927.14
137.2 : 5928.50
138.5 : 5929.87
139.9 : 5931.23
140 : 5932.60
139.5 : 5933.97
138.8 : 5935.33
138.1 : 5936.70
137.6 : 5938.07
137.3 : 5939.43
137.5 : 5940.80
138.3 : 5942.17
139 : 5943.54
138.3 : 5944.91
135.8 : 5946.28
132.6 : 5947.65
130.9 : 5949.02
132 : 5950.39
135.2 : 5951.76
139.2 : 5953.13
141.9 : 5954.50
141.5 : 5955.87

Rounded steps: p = 2.7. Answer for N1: 5.3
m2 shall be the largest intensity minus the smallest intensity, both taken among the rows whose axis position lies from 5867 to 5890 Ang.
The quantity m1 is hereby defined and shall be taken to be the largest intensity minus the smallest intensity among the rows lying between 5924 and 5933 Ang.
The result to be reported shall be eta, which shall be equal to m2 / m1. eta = 8.1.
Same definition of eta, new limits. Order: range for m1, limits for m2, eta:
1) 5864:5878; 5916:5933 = 0.6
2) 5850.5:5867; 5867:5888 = 3.5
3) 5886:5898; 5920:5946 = 0.6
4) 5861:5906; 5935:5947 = 0.1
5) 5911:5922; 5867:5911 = 7.4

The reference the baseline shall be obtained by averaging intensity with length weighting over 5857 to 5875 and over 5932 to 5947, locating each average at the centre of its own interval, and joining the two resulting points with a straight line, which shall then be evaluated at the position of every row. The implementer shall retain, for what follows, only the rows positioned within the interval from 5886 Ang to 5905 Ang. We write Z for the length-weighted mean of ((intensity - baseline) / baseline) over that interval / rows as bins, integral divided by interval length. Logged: -0.101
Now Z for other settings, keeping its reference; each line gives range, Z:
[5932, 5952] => -0.010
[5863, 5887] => -0.017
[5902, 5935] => -0.018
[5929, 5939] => 0.005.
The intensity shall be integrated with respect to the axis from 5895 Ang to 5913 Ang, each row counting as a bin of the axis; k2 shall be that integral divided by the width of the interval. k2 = 130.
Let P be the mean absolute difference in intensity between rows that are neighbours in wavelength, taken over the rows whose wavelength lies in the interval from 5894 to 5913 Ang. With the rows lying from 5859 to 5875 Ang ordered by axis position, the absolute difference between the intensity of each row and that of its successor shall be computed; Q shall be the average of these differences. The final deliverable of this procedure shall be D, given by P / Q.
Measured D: 0.8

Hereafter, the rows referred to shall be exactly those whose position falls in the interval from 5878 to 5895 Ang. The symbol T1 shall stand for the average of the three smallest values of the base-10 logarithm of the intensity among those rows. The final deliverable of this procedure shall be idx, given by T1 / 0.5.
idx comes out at 4.14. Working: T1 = 2.07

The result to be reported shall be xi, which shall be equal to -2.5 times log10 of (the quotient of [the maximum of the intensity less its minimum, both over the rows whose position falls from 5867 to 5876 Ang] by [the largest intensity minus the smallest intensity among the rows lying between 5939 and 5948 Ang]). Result -0.56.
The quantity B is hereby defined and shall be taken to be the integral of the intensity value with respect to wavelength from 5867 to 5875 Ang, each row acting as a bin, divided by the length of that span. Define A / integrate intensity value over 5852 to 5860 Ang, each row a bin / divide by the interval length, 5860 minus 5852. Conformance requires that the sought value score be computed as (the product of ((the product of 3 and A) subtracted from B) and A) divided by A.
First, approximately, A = 139.0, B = 138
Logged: -279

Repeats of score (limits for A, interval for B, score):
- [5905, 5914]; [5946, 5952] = -262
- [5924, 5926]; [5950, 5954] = -285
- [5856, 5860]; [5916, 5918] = -285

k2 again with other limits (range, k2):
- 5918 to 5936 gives 138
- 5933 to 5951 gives 137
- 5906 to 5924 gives 134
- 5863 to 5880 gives 138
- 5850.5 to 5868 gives 138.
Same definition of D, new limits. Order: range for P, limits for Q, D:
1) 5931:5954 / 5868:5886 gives 0.7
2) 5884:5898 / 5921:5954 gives 1.9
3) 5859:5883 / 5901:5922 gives 1.6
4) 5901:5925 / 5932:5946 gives 1.9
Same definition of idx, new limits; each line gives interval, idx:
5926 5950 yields 4.25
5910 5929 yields 4.25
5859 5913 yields 4.14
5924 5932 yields 4.28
